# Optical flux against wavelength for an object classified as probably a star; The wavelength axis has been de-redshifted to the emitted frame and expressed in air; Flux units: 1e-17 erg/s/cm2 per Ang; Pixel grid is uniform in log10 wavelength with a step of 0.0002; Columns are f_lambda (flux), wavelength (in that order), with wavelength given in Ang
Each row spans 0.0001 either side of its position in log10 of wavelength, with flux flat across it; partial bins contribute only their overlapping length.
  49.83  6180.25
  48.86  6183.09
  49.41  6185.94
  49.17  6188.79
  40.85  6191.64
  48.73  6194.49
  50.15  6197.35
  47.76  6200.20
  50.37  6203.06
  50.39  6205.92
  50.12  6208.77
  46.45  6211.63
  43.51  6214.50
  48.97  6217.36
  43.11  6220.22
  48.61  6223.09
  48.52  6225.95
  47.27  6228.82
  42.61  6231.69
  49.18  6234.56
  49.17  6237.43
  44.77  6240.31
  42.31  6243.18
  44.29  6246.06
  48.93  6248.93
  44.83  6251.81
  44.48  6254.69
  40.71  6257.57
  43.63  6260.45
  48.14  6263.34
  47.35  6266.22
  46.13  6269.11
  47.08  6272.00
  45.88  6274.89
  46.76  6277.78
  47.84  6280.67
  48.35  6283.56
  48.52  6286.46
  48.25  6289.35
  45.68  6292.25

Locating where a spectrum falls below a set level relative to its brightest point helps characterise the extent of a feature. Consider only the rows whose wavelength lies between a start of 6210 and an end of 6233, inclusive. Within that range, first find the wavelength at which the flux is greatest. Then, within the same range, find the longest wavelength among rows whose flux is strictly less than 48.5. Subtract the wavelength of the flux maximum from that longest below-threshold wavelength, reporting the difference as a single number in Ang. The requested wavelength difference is 14.3 Ang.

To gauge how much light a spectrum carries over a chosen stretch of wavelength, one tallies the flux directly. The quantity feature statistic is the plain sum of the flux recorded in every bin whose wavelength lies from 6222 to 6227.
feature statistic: 97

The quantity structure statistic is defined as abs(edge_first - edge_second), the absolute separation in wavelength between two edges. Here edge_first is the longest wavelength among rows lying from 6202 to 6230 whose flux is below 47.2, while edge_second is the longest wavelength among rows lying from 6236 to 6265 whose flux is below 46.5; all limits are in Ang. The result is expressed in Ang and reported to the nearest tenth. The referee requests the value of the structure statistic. 40.2 Ang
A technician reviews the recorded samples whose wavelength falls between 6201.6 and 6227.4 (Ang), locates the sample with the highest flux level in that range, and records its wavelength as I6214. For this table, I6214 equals 6205.92 Ang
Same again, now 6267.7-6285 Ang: 6283.56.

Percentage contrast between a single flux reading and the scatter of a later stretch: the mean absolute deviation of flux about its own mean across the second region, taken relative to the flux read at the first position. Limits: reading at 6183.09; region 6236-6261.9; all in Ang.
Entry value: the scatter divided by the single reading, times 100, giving 3.9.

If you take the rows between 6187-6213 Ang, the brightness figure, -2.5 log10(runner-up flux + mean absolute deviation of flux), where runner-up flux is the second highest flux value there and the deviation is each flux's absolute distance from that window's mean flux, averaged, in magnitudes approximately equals -4.30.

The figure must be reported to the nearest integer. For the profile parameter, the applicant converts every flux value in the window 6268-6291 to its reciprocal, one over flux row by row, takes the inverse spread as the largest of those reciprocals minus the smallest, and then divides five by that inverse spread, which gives 4216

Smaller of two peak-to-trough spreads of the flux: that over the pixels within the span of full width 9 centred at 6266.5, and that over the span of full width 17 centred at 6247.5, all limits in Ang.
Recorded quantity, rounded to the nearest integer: 2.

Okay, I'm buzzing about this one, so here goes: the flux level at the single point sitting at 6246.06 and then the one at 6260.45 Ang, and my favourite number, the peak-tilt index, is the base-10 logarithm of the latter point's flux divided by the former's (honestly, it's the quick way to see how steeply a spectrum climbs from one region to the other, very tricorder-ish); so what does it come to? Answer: -0.01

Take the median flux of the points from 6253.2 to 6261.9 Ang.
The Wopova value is 43.6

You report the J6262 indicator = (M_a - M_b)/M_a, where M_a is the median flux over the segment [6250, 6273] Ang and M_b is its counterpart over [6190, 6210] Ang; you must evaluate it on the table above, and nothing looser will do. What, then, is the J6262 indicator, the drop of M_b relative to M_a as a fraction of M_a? -0.10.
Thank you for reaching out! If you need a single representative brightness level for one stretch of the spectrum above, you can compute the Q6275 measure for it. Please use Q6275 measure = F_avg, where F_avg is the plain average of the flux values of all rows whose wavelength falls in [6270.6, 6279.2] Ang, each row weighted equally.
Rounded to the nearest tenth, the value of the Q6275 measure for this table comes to 46.6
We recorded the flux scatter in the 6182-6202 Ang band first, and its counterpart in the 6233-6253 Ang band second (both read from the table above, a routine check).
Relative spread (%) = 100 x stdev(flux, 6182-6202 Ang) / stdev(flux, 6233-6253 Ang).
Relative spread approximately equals 112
